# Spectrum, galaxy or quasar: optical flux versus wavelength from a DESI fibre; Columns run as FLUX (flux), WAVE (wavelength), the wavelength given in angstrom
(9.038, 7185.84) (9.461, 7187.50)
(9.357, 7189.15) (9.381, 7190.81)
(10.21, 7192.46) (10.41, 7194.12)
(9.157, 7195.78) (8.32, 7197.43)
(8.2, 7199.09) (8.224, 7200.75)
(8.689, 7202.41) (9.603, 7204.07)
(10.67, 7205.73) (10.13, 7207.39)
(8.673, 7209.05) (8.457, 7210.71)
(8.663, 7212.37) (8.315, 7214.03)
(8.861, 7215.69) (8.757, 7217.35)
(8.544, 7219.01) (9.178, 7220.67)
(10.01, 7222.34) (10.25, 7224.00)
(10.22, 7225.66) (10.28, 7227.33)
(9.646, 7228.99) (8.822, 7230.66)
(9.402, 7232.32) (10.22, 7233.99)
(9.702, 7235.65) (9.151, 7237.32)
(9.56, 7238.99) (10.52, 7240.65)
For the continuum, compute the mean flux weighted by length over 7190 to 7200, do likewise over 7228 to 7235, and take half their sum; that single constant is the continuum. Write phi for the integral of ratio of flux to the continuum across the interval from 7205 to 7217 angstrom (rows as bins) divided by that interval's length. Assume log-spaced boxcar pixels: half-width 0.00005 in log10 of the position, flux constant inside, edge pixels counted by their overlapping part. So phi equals 0.97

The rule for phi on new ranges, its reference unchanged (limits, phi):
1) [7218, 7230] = 1.03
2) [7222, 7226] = 1.08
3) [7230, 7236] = 1.02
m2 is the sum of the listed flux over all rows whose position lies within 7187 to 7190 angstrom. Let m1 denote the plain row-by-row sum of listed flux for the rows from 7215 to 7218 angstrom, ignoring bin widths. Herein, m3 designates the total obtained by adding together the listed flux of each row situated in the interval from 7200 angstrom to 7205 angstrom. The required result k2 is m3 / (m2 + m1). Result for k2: 0.7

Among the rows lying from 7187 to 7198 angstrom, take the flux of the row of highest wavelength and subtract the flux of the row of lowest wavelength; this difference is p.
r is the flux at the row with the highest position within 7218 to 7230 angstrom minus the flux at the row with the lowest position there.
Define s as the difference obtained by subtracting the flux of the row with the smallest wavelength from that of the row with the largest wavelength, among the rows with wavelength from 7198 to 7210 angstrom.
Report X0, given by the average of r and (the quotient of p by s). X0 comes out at -0.7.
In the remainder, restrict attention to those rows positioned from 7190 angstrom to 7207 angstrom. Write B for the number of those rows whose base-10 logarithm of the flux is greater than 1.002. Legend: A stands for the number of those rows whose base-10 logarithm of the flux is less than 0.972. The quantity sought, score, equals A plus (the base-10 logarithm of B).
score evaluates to 5.5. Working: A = 5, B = 3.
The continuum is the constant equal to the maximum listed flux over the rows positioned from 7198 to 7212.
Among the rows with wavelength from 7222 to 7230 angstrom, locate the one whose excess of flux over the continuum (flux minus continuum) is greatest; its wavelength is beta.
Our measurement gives 7227.33 angstrom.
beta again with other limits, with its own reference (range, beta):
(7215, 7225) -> 7224.00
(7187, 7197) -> 7194.12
